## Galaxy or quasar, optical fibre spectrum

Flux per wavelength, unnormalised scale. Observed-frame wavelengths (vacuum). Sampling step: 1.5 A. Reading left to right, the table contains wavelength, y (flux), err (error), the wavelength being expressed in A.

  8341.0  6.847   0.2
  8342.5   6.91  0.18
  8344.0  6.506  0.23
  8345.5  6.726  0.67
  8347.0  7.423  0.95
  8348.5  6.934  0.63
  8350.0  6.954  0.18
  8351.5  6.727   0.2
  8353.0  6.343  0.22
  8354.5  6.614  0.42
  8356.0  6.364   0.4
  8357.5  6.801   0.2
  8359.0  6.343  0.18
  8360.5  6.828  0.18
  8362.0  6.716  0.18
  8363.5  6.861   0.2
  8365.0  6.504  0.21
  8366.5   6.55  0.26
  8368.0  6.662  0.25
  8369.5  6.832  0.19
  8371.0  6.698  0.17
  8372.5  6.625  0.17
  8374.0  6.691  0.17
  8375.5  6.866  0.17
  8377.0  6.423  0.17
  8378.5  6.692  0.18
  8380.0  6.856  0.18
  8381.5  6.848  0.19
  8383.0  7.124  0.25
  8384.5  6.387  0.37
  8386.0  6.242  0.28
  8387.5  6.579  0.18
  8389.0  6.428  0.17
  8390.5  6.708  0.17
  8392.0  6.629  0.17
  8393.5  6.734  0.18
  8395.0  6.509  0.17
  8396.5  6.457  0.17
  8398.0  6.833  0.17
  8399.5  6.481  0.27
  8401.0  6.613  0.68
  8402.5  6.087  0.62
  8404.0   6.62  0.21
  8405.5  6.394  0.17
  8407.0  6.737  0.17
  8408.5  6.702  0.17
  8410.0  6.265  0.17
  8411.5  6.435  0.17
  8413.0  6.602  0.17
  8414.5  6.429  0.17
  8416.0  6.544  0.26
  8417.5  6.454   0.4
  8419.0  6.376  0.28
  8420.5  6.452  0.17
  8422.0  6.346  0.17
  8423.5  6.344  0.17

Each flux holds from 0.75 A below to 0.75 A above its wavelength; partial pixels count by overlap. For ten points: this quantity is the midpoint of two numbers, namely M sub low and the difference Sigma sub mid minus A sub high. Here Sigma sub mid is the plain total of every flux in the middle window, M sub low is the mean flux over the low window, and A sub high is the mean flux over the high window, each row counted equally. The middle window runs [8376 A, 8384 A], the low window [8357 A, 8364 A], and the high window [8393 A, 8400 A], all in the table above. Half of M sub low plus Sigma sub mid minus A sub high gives 17.0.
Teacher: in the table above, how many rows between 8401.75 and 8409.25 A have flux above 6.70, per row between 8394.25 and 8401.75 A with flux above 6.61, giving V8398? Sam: 1.0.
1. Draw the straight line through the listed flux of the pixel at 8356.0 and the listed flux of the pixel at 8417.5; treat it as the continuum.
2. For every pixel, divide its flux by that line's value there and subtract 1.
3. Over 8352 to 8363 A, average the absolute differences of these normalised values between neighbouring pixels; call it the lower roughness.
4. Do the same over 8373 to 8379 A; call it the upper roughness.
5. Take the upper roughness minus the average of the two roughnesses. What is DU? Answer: -0.0033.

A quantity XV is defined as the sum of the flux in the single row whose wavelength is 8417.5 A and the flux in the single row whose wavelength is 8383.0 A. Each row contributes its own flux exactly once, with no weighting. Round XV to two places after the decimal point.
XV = 13.58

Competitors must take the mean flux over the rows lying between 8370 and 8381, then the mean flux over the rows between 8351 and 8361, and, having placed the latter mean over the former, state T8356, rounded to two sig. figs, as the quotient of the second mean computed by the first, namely 0.98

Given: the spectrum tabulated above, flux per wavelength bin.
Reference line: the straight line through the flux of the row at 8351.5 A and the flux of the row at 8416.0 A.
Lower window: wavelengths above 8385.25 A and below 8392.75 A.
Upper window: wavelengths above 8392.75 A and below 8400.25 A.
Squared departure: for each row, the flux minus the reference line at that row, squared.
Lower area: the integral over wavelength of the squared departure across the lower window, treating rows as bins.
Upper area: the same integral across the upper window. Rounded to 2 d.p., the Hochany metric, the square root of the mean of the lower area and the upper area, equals 0.48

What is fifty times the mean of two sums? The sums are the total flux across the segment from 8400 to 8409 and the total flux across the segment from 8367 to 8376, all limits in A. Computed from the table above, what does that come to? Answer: 1988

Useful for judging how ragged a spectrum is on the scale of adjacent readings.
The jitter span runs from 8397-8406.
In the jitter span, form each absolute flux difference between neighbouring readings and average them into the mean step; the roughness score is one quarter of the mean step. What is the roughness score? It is 0.088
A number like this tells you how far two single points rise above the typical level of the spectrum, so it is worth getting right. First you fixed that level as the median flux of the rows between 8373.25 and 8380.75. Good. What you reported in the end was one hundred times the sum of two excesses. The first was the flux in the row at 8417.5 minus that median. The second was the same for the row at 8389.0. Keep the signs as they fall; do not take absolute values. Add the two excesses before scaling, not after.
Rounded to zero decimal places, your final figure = -50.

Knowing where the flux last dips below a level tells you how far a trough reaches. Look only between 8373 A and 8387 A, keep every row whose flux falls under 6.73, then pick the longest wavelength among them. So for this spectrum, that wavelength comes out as 8386.0 A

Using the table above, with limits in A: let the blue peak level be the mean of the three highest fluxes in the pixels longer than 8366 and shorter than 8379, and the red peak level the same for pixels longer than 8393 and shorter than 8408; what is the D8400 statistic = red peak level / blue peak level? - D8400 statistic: 1.00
